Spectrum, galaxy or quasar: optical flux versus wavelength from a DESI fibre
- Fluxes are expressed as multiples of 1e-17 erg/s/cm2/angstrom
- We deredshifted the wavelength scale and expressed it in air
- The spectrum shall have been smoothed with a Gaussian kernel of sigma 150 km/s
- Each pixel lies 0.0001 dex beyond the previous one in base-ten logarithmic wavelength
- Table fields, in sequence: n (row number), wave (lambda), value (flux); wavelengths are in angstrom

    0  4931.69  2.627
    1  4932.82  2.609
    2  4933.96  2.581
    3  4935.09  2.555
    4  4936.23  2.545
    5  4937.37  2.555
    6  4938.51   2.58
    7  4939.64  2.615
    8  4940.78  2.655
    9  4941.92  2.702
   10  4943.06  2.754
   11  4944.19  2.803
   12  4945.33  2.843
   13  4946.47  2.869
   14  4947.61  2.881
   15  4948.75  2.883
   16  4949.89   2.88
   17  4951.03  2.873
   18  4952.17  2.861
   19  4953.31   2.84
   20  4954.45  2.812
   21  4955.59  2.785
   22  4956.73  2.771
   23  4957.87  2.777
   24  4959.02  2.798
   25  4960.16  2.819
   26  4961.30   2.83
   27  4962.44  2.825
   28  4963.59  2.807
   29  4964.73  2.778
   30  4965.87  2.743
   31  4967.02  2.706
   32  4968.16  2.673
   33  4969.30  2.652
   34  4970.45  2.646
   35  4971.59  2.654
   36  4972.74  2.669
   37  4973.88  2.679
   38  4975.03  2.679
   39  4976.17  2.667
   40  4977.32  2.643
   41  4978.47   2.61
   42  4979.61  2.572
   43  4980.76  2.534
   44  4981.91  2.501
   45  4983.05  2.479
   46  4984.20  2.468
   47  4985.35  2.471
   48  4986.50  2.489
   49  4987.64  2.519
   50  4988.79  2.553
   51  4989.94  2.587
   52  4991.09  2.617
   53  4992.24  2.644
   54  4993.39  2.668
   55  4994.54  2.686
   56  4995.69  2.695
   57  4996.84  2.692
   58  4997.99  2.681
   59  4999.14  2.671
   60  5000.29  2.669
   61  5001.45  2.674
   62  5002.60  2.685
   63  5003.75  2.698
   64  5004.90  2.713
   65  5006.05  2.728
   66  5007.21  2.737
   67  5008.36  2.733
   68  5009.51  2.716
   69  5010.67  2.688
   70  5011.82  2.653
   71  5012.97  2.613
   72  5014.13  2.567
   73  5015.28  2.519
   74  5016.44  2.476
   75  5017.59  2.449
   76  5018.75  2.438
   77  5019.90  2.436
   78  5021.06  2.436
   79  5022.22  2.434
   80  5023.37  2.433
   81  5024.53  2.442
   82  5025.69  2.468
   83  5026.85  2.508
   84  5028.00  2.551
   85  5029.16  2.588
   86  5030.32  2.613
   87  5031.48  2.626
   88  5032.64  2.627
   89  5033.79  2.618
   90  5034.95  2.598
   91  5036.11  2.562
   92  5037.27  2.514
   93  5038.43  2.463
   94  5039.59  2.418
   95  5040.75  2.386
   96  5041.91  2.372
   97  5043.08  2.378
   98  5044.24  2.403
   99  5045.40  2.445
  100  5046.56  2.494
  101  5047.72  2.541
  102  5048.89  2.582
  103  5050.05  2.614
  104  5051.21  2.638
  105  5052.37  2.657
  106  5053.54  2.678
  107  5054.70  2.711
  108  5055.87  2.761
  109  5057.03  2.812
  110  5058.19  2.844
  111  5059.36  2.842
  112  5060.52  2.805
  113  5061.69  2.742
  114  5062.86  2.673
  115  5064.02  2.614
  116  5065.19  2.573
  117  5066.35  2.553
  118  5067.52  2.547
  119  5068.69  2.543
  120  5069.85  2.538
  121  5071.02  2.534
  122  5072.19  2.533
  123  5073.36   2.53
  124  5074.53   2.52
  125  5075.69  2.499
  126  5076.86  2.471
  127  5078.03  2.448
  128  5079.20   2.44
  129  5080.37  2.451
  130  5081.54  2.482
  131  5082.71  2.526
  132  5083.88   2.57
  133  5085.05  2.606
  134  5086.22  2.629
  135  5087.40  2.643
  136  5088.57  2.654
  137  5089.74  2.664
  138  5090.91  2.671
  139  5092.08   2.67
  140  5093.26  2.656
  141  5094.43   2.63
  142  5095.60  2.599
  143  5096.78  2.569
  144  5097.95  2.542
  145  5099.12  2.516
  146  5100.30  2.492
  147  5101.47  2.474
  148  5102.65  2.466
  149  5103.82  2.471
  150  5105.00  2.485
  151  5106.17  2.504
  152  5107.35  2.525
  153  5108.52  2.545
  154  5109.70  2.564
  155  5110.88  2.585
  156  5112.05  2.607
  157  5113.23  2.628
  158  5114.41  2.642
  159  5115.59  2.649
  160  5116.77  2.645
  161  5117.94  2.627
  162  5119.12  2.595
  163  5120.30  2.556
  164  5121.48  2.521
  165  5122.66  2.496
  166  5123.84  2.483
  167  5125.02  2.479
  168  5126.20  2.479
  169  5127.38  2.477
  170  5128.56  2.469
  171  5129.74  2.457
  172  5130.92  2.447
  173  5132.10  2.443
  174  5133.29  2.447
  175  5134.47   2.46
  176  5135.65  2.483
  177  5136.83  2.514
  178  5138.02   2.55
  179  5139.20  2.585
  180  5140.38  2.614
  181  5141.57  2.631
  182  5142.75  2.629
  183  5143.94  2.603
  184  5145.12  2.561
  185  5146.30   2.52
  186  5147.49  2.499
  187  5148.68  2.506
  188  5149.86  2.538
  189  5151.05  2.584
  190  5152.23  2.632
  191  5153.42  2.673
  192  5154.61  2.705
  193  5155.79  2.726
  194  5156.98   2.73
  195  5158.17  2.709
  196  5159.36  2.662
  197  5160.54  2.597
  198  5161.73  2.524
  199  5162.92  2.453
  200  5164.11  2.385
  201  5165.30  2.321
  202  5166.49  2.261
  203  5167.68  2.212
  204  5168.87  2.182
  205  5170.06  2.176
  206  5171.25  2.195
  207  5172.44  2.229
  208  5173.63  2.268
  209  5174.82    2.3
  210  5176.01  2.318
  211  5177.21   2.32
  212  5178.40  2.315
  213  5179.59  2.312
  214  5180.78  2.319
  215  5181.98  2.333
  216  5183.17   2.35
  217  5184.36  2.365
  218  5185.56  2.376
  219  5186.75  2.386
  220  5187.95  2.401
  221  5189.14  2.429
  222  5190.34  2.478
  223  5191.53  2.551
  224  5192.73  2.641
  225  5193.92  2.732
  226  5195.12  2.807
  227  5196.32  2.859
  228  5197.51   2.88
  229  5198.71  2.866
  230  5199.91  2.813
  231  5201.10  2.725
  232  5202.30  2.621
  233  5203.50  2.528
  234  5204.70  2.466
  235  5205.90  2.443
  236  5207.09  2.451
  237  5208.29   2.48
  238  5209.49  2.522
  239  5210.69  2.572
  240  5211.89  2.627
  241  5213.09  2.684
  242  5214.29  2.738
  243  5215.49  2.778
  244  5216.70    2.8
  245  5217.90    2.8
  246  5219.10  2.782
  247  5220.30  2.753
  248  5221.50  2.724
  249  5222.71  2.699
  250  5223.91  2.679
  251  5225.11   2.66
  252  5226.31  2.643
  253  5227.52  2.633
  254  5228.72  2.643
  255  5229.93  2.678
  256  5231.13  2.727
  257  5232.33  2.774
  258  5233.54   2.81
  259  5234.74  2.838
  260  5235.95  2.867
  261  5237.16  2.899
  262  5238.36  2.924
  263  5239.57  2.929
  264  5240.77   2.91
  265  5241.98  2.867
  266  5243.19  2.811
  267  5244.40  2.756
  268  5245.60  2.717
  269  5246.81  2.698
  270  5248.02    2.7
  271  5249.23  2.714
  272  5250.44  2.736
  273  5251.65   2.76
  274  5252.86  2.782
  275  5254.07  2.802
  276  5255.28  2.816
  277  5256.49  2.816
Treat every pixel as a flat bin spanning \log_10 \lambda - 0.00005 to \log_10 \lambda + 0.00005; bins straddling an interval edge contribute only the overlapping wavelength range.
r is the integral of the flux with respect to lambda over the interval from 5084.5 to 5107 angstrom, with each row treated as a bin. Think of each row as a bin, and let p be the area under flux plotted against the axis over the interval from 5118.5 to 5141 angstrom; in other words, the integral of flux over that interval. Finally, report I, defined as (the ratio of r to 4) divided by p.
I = 0.26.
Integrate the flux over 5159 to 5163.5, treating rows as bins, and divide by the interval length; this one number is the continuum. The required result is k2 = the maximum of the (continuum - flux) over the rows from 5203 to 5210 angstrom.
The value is 0.11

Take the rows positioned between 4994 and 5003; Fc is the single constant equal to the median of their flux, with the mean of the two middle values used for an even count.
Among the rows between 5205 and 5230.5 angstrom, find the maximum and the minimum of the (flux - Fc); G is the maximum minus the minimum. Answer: 0.36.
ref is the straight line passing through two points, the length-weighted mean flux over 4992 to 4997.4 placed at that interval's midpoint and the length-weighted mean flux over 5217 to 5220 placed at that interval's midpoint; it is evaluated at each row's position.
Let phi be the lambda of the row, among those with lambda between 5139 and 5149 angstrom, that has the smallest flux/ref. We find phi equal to 5147.49 angstrom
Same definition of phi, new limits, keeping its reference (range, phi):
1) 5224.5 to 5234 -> 5227.52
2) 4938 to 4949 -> 4938.51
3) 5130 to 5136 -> 5132.10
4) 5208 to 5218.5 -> 5208.29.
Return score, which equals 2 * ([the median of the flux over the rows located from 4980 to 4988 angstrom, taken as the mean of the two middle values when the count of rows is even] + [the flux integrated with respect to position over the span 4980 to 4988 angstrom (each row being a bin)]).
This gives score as 45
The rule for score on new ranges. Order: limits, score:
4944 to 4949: 34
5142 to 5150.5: 48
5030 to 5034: 26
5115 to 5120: 32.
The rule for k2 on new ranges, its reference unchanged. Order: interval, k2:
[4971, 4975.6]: -0.10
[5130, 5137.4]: 0.11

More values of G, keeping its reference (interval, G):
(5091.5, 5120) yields 0.20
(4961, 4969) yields 0.16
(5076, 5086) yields 0.17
